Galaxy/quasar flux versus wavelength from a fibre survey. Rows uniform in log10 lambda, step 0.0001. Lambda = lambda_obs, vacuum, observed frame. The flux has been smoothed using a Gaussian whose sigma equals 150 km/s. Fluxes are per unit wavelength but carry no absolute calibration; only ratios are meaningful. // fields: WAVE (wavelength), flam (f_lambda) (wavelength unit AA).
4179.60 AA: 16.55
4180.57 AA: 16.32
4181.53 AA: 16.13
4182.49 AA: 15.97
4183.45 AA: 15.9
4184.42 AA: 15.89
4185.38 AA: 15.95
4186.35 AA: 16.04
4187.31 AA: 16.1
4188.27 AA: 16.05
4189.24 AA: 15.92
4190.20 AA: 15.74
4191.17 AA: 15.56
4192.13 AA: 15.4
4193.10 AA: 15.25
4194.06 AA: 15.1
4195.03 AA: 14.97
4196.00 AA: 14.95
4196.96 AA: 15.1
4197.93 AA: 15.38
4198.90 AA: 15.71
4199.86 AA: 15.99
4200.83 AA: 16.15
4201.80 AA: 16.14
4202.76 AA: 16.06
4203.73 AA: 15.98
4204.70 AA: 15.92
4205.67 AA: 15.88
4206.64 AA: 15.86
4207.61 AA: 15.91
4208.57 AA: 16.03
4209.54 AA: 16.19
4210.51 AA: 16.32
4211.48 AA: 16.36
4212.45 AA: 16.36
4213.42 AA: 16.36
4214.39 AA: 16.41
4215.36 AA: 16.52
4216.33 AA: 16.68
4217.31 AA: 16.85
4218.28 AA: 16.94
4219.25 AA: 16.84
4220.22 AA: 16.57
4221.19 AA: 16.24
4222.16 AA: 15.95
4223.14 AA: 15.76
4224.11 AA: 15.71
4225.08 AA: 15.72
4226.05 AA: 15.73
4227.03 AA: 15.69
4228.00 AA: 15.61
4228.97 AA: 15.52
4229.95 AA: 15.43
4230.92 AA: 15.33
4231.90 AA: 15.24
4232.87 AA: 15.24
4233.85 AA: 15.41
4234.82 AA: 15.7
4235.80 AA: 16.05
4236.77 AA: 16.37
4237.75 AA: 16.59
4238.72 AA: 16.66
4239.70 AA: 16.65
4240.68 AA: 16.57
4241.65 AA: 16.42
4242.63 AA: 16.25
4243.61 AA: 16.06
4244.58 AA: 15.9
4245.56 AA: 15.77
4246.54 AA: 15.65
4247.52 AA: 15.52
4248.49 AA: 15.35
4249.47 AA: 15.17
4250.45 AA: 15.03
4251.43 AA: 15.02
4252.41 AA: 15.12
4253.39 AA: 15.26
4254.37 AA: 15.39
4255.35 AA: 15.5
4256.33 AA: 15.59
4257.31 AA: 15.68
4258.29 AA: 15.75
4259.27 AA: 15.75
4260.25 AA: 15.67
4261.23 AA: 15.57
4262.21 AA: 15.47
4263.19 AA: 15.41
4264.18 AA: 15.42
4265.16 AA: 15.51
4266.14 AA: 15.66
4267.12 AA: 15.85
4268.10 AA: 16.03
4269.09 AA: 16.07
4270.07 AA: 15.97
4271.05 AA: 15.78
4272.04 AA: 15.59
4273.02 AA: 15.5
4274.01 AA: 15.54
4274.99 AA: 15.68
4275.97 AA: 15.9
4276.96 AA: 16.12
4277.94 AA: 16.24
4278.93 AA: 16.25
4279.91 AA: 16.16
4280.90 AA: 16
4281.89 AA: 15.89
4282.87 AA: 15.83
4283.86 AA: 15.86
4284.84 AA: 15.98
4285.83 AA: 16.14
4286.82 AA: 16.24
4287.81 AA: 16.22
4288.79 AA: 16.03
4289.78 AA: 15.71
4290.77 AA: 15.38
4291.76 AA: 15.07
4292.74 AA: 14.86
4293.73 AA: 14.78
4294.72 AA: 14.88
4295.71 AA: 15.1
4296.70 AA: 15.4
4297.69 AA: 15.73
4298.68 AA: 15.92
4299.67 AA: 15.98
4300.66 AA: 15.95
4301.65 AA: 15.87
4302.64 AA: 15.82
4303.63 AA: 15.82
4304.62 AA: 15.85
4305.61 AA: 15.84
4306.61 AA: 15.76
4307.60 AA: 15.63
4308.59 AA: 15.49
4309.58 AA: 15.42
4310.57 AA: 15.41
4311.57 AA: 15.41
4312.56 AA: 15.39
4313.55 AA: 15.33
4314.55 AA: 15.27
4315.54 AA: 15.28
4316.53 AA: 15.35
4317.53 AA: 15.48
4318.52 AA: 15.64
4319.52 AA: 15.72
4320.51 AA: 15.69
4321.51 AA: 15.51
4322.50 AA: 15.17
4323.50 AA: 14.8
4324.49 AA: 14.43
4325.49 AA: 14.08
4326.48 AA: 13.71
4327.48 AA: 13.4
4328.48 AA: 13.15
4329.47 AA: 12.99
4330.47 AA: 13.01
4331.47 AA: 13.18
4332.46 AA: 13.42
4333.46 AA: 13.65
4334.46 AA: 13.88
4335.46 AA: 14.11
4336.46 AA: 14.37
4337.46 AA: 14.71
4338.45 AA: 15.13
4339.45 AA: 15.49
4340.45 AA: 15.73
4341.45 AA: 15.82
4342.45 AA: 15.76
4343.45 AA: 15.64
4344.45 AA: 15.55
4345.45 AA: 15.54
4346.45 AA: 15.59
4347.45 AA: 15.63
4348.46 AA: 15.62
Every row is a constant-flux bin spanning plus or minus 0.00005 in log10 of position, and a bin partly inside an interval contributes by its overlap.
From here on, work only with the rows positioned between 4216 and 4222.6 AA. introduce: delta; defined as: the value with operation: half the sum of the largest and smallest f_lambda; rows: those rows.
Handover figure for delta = 16.4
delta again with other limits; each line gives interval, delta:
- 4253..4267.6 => 15.6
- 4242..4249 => 15.8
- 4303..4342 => 14.4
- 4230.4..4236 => 15.6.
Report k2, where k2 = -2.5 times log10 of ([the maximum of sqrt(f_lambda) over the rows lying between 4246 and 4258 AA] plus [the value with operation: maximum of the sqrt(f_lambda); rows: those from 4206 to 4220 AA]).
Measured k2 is -2.27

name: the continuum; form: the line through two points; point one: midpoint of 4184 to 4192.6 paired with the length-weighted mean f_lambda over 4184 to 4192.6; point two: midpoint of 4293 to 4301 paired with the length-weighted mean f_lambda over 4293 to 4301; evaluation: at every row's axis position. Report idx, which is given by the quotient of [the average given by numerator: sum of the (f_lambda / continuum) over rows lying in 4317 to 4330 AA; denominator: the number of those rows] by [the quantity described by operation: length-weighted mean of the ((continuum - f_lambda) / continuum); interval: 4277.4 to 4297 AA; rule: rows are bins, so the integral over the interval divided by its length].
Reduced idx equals -63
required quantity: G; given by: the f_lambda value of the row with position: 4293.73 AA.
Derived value 14.78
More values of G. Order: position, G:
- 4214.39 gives 16.41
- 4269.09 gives 16.07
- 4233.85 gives 15.41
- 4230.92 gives 15.33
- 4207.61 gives 15.91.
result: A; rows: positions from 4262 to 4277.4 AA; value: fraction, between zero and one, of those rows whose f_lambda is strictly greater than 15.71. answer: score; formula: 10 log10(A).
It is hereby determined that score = -4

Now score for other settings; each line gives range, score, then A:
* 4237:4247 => 0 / 0.9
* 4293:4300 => -4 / 0.4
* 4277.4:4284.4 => 0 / 1.0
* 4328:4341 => -11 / 0.1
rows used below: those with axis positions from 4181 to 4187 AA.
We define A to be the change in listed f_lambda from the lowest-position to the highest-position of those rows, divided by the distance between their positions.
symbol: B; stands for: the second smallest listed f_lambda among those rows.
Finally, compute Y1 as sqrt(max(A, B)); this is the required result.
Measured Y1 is 3.99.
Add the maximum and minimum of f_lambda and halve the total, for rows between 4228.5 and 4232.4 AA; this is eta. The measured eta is 15.38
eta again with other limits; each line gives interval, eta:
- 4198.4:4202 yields 15.93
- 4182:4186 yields 15.93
